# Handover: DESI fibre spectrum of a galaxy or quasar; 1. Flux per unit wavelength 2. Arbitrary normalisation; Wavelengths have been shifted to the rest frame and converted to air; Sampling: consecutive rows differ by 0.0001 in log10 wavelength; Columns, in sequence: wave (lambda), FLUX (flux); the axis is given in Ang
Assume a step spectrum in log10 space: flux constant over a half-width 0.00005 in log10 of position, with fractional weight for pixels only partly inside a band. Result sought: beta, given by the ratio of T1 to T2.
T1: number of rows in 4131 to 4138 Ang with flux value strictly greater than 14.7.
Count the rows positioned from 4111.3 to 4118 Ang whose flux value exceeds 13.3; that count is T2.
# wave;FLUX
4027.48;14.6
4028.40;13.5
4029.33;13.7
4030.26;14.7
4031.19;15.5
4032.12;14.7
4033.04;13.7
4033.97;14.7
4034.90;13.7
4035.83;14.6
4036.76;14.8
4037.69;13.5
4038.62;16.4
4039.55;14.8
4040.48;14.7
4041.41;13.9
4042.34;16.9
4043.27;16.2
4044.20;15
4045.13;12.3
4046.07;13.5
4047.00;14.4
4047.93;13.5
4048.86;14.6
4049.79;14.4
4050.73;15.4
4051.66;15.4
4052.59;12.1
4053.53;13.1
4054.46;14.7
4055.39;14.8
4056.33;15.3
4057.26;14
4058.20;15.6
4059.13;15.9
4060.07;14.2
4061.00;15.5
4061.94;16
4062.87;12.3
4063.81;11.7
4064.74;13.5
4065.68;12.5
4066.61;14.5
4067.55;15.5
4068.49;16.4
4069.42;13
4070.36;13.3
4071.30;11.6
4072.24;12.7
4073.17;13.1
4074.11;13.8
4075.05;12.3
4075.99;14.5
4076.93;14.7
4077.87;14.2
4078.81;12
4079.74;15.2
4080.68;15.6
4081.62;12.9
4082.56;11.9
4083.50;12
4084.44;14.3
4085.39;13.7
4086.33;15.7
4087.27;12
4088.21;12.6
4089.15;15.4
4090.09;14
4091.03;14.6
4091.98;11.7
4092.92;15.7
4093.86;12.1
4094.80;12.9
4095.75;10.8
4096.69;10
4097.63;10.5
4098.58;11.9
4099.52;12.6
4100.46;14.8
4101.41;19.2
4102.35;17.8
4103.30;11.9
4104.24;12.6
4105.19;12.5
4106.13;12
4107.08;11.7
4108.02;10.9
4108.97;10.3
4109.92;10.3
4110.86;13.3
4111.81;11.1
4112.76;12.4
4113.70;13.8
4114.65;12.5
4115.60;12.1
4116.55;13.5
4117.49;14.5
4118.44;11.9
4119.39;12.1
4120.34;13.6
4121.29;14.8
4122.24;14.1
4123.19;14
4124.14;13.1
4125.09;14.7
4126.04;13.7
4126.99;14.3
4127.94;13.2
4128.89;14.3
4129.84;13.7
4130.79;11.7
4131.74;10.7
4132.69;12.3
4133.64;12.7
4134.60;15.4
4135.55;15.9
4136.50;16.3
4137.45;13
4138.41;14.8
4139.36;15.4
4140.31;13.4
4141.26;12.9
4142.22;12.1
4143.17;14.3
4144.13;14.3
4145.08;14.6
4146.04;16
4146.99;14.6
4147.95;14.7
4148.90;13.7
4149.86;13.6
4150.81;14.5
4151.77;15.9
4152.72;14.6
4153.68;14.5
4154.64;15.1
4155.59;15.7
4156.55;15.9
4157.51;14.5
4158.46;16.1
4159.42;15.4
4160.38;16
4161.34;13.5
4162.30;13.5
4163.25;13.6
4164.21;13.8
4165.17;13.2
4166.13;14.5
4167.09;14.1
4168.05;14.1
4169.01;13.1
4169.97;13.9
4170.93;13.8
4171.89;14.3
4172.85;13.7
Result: 1.0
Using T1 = 3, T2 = 3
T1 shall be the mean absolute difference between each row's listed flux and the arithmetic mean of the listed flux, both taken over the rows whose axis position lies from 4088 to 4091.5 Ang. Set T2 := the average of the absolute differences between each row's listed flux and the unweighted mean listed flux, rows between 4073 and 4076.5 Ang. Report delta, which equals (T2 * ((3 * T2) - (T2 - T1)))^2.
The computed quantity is 3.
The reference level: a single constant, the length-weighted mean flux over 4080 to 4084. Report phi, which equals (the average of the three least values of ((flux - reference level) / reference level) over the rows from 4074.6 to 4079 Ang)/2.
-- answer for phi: -0.015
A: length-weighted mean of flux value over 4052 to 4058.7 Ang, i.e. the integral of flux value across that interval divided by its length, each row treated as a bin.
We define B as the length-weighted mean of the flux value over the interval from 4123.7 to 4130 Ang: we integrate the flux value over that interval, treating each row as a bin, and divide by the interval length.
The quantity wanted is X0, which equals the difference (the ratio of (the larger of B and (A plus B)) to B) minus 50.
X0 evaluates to -48.0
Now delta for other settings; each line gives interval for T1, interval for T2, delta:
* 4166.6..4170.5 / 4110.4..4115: 2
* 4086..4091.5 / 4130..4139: 66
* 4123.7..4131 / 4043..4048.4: 9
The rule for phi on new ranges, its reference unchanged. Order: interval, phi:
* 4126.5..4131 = -0.013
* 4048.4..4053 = 0.018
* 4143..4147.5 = 0.045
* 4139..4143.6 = -0.016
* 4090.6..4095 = -0.037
